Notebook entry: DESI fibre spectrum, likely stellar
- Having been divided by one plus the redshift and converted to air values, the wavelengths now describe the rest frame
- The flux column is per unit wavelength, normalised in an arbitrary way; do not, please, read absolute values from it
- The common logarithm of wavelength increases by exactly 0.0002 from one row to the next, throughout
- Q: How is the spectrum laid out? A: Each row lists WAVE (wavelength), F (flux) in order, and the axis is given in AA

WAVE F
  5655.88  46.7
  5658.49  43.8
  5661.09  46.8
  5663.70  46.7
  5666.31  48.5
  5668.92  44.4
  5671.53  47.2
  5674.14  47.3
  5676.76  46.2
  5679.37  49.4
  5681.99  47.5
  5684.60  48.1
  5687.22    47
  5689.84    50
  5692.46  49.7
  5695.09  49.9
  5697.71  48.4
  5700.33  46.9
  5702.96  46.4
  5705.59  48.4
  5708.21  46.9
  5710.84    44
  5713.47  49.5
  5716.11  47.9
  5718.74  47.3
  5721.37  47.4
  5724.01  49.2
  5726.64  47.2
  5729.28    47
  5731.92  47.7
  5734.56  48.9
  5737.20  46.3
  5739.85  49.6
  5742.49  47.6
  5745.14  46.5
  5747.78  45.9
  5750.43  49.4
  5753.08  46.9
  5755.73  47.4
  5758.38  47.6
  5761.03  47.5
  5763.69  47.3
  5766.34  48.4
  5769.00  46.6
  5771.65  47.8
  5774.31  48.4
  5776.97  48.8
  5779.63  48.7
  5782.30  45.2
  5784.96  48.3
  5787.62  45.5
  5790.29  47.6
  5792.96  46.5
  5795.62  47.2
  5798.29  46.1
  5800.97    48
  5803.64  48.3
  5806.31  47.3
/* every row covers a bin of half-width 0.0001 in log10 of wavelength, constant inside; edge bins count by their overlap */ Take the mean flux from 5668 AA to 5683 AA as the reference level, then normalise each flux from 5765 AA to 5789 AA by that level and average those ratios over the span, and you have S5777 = 1.01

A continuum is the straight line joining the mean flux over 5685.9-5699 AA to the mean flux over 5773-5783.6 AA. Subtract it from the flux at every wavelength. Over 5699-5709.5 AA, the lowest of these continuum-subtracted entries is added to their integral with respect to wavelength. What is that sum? -20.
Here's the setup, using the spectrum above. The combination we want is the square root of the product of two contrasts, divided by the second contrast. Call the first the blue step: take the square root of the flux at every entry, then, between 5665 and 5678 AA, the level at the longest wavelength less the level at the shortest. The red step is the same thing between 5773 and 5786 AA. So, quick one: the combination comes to -4.8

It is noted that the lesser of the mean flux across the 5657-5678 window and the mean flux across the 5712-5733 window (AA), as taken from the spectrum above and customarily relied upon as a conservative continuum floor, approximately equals 46.4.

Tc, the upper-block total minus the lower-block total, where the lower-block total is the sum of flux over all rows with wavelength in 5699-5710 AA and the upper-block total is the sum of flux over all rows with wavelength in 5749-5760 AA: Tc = 2.7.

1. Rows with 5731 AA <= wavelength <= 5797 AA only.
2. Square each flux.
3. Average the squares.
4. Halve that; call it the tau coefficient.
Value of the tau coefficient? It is 1129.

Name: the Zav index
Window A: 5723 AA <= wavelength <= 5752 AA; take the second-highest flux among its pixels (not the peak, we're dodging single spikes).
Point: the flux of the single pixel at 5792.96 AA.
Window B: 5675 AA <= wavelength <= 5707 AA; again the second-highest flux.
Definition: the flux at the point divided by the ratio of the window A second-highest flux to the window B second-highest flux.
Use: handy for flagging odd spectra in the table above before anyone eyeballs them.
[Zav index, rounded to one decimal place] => 47.0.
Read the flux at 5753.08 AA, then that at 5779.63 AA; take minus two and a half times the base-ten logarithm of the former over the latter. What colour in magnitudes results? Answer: 0.041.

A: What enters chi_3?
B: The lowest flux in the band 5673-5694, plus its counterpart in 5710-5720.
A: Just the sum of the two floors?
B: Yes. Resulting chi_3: 90.20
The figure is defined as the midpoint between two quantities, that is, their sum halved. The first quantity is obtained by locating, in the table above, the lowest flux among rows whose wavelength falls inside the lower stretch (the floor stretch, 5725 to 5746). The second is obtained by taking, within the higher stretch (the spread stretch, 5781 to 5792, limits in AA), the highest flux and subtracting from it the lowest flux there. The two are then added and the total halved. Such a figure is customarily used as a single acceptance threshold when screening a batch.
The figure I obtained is 24.7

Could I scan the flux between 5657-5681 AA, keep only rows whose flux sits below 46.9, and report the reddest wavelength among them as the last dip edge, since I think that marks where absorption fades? 5676.76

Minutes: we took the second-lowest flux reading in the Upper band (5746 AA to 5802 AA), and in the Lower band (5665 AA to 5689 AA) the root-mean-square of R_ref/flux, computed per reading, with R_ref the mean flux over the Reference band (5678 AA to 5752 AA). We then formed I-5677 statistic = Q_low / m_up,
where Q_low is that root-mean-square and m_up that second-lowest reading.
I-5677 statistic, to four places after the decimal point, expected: 0.0223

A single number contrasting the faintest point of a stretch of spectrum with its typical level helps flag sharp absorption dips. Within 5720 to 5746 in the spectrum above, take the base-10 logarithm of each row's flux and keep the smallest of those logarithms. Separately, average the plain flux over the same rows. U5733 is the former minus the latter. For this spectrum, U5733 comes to -46.1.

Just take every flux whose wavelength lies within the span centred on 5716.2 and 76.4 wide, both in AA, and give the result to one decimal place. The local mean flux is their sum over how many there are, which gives 47.8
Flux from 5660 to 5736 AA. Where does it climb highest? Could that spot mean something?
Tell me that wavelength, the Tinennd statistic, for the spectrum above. 5689.84 AA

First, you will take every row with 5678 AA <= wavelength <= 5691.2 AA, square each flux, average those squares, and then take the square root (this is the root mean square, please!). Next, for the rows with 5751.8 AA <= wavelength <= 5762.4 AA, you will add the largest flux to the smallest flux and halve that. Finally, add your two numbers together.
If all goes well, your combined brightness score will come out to 95.7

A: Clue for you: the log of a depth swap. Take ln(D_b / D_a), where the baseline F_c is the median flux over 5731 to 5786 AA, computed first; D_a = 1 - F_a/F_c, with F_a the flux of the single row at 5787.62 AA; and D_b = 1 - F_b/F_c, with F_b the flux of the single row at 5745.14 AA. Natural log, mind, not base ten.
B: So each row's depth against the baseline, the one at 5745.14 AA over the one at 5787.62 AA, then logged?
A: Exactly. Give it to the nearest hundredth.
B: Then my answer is -0.65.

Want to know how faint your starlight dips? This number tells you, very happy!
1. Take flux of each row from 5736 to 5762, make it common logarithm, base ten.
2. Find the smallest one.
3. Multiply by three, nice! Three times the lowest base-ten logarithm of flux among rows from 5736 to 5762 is 4.99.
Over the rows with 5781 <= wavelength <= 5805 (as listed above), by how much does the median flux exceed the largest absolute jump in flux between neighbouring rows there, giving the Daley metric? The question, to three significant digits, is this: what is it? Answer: 44.1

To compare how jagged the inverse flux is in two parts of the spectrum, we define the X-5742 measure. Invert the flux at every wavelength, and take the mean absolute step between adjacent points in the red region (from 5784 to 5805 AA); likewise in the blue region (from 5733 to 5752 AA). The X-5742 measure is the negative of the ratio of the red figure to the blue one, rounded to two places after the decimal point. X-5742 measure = -0.68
